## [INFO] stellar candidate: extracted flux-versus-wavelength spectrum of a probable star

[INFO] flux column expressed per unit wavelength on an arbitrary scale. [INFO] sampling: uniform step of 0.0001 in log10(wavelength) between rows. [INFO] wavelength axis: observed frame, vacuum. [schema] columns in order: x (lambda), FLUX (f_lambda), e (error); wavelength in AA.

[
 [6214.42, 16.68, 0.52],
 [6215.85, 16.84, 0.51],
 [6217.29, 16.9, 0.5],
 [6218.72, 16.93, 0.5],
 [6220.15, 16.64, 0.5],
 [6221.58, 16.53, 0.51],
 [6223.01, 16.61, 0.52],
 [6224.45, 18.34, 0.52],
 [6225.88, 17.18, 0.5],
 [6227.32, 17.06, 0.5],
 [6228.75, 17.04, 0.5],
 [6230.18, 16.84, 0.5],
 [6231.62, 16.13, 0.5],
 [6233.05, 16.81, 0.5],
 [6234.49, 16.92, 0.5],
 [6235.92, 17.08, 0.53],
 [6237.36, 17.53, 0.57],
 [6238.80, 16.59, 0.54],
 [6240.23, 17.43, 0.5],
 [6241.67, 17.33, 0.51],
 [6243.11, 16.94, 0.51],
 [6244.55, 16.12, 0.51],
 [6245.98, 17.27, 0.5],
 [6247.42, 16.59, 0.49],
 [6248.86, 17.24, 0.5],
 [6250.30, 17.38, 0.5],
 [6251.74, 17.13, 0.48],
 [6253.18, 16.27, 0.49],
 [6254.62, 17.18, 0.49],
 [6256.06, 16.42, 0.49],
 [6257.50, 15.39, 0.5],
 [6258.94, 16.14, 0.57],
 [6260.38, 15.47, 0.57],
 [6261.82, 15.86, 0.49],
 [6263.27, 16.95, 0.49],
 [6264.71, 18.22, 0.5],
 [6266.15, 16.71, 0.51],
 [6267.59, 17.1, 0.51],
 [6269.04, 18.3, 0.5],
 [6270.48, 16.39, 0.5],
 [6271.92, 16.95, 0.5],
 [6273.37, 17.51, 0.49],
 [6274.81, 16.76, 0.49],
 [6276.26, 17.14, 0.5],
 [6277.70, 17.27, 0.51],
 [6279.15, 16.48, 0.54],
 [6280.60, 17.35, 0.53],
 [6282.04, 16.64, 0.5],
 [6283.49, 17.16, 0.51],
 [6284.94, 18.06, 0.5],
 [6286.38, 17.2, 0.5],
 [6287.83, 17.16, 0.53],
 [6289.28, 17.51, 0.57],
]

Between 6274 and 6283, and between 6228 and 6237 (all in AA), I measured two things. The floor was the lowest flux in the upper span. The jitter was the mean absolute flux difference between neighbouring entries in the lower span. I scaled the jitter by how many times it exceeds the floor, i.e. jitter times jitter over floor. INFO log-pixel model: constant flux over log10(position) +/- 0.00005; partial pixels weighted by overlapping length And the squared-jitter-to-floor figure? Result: 0.0084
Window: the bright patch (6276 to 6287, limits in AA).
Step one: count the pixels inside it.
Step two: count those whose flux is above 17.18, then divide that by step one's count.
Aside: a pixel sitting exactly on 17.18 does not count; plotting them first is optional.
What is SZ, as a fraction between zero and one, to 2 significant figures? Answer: 0.50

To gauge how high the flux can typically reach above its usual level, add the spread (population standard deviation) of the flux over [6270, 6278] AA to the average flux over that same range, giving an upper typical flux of 17.4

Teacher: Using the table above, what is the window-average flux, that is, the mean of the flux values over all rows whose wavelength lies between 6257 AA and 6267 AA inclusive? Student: 16.4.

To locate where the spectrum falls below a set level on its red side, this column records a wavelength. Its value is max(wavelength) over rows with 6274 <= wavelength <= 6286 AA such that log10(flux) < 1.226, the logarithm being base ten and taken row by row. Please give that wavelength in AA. 6282.04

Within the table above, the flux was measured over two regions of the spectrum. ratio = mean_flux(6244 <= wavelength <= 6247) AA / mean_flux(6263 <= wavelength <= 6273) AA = 0.97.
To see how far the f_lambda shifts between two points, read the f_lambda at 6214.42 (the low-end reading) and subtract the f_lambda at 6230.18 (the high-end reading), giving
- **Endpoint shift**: -0.16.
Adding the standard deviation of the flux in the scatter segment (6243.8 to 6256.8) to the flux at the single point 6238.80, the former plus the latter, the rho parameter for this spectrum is 17.1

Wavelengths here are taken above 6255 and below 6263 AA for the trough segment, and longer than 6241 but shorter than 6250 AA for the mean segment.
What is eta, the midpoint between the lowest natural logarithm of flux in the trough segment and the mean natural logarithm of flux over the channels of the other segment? 2.781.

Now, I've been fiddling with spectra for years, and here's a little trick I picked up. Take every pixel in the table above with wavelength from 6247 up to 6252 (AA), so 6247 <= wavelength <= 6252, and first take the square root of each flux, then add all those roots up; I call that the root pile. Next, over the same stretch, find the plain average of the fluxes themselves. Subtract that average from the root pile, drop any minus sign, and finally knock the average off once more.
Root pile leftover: -16.5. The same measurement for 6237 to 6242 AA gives -16.6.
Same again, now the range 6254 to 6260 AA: -16.1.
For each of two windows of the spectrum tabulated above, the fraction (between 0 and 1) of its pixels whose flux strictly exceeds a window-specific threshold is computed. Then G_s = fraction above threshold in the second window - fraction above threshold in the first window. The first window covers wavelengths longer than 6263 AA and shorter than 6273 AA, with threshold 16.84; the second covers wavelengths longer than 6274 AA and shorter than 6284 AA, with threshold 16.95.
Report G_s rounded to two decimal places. -0.14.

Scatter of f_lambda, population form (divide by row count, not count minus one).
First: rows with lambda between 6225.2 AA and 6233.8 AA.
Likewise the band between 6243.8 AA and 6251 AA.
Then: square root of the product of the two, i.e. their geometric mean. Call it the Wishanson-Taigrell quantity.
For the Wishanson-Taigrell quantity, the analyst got 0.41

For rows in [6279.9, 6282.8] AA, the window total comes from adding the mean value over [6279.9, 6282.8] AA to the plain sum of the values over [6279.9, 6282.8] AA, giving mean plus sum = 51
